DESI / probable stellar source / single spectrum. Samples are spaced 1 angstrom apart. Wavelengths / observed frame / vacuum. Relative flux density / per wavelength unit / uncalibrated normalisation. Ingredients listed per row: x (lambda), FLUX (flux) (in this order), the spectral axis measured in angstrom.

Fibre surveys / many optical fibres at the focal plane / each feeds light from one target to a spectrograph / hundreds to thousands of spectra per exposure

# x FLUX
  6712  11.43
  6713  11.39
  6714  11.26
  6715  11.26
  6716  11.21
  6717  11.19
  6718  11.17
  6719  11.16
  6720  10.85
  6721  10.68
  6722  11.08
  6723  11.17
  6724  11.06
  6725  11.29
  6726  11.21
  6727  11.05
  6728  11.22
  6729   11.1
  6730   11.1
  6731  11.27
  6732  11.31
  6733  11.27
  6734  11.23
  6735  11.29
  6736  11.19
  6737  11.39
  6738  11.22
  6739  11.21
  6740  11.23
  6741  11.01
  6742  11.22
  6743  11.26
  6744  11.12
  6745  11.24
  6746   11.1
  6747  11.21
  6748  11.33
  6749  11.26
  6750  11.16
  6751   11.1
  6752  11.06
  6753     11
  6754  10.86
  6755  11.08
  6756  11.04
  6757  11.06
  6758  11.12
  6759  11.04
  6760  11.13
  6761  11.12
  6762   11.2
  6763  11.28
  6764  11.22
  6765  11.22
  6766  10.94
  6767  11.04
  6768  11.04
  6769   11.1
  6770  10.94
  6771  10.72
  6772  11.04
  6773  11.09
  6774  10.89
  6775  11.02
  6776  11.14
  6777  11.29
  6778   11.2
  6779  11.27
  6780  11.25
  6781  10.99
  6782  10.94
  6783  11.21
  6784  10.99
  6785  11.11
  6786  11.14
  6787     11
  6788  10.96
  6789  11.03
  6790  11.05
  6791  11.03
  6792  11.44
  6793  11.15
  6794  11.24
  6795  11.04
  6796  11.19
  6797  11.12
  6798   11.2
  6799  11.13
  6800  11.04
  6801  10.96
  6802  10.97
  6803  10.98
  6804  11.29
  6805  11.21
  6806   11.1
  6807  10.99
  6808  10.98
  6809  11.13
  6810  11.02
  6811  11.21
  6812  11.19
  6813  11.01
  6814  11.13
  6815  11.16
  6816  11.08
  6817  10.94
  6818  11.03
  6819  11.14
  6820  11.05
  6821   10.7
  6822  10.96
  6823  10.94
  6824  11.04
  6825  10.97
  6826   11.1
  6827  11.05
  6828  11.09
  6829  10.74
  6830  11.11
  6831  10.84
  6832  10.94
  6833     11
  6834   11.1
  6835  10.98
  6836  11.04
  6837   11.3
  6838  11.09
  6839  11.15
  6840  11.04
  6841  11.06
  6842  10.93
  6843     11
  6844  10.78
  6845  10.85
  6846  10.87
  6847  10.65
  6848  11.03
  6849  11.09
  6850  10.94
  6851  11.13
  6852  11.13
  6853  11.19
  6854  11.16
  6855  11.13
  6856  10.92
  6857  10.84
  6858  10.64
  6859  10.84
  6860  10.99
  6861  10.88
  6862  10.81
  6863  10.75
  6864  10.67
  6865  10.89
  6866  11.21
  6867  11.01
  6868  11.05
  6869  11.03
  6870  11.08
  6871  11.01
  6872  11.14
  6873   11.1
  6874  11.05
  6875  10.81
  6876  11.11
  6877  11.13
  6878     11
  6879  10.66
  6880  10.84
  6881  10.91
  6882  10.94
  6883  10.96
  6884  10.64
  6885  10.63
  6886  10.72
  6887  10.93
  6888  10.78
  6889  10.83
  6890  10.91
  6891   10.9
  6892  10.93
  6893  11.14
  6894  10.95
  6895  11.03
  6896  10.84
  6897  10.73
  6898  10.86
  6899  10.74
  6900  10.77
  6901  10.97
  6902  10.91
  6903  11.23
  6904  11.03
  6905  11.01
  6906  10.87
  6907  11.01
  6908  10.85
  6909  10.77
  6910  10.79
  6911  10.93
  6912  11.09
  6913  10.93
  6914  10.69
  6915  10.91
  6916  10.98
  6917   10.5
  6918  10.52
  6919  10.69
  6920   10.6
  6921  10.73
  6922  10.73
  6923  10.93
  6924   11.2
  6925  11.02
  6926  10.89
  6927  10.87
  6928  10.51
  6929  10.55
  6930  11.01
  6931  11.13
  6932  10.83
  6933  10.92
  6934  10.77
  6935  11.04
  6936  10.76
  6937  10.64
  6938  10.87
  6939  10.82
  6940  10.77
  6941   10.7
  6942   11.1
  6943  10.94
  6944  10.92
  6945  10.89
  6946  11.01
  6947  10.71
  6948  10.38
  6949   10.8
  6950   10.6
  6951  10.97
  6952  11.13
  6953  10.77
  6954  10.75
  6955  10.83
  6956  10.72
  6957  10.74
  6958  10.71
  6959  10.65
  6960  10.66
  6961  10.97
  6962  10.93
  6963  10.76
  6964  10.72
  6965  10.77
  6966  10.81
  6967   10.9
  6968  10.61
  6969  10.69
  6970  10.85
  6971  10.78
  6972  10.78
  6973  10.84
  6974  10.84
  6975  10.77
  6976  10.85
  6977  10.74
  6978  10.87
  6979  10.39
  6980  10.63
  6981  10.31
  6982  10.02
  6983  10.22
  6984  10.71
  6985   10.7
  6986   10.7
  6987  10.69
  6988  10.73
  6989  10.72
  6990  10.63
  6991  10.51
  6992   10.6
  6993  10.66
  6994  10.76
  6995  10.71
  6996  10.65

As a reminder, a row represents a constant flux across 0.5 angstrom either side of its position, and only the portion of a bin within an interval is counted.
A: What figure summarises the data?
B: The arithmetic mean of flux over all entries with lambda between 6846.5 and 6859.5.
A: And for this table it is 11.0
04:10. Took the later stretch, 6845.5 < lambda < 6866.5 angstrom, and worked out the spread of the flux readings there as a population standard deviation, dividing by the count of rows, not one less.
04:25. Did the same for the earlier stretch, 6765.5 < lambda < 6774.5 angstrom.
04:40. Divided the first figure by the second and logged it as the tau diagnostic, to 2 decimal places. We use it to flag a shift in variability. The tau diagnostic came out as 1.56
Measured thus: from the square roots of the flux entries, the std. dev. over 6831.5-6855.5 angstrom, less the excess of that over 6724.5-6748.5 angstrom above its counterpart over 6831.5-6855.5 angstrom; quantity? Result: 0.029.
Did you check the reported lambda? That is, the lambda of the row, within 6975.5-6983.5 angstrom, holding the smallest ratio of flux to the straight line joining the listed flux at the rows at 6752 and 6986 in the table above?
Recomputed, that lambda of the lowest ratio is 6982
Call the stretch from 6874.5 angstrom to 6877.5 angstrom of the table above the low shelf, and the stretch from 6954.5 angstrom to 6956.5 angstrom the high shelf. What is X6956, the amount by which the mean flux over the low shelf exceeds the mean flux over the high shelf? 0.242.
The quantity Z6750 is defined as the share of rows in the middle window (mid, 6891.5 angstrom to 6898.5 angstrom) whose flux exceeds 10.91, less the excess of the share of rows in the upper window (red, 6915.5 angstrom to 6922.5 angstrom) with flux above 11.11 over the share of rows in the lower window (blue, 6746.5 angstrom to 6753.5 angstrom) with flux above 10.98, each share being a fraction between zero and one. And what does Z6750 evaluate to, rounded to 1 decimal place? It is 1.6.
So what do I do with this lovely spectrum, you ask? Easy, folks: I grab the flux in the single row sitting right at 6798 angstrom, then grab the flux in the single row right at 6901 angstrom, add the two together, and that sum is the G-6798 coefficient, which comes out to 22.2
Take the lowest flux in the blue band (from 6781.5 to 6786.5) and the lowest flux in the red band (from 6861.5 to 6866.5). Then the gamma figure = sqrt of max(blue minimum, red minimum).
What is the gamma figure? 3.31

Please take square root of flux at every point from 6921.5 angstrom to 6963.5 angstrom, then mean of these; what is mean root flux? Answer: 3.29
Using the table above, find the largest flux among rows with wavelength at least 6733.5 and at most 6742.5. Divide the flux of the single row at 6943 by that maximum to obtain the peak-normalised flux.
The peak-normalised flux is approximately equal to 0.960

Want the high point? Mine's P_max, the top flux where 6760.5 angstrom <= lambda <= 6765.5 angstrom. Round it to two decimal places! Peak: 11.28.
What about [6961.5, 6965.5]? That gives 10.93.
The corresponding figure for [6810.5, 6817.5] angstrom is 11.21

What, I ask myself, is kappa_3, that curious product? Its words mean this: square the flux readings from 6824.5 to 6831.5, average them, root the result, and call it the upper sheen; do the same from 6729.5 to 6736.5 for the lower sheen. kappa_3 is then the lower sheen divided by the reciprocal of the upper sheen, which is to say 123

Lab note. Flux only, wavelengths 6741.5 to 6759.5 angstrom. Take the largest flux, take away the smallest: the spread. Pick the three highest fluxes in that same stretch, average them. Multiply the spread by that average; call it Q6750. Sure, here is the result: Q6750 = 5.3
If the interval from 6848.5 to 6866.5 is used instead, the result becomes 6.4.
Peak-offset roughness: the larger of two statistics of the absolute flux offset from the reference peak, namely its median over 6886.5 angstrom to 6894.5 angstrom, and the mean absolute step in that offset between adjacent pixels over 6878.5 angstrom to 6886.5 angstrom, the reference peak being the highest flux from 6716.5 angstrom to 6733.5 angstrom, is 0.39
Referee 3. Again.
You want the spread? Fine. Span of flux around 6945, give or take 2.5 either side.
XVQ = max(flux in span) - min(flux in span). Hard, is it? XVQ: 0.30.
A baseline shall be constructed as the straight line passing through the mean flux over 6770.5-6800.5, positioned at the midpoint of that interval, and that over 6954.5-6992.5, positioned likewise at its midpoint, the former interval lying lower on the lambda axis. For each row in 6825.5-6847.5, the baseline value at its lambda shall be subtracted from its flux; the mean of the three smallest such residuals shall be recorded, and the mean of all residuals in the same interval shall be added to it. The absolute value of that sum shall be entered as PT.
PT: 0.257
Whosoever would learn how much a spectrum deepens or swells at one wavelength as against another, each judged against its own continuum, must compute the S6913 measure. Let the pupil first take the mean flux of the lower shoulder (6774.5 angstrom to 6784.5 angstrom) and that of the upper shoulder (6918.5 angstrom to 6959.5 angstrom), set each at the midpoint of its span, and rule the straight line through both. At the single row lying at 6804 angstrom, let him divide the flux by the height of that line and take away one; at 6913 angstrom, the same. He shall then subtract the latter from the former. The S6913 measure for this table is 0.013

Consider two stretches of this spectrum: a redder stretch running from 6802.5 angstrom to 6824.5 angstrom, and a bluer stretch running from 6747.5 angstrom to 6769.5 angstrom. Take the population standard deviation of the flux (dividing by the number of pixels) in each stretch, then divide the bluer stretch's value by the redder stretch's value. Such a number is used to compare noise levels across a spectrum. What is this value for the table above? 0.89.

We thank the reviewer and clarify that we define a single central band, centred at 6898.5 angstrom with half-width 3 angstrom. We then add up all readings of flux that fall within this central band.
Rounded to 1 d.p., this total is 64.9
